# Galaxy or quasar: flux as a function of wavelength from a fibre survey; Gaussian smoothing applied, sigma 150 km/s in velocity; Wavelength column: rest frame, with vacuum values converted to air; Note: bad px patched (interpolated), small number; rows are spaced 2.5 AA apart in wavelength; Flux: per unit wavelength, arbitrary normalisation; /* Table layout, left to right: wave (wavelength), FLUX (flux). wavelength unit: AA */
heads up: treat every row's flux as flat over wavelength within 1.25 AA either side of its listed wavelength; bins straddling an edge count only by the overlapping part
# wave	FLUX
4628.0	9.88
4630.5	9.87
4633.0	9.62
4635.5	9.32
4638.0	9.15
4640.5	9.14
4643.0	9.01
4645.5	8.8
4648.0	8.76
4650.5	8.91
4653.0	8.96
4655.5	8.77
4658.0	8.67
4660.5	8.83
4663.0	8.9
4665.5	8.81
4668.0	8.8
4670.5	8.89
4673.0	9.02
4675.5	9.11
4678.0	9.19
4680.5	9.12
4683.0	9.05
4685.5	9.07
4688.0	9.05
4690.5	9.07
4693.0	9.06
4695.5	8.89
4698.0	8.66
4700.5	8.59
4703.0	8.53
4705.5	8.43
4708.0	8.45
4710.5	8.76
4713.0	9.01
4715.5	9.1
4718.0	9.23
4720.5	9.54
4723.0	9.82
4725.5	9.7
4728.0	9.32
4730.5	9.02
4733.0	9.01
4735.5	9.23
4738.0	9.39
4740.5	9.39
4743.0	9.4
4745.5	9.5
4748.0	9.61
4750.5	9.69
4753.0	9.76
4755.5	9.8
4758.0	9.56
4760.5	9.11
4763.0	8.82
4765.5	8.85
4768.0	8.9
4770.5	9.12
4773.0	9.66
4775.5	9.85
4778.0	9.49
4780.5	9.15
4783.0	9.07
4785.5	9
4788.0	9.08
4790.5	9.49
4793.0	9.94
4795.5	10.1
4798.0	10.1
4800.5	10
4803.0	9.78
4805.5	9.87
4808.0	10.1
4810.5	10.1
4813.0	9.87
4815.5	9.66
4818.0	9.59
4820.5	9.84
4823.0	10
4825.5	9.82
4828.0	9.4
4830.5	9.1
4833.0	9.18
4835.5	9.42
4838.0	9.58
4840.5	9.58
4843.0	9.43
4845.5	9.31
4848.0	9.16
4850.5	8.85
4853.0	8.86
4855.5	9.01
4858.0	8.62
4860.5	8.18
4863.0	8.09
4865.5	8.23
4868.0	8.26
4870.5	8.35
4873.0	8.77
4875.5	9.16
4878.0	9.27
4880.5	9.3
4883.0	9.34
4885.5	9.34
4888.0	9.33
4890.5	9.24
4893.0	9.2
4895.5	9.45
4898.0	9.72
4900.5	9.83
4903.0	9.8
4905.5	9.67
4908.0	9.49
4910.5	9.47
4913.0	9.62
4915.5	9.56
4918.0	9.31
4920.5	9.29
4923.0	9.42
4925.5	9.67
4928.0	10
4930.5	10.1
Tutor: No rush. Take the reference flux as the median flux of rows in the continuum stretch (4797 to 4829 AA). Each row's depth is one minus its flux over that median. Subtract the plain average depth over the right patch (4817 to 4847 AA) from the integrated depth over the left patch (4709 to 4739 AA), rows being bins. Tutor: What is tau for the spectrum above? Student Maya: 1.8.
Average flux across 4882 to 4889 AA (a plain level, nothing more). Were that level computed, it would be 9.34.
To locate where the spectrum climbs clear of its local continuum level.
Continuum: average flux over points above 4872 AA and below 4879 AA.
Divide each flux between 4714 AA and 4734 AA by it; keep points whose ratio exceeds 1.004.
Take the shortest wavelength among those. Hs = 4718.0 AA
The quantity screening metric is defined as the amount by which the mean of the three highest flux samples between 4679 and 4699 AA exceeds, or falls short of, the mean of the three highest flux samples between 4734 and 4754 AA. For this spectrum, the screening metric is -0.6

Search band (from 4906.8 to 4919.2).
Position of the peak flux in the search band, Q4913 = 4913.0 AA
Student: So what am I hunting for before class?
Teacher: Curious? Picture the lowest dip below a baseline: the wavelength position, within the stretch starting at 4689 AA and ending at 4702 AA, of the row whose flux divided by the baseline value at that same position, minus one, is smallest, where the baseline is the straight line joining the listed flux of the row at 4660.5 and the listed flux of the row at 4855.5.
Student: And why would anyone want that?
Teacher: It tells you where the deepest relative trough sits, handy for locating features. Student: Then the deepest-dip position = 4700.5 AA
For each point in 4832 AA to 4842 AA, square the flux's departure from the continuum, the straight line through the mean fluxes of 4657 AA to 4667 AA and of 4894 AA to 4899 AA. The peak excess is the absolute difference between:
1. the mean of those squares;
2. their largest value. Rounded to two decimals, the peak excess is 0.01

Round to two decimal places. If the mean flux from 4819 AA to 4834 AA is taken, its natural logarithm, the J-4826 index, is 2.26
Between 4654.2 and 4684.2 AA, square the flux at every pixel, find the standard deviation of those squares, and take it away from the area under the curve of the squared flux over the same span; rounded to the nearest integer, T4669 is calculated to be 2390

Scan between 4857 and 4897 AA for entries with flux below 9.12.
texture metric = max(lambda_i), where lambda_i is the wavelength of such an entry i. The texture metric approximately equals 4873.0 AA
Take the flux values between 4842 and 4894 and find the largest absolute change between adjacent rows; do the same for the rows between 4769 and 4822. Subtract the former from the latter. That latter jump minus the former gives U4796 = 0.10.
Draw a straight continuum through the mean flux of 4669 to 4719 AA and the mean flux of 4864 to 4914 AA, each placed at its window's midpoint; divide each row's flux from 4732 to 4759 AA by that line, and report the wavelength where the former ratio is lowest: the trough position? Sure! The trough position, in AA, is 4733.0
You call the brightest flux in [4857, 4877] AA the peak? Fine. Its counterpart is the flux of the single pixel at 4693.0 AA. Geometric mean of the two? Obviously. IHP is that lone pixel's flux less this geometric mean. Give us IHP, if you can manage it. 0.0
